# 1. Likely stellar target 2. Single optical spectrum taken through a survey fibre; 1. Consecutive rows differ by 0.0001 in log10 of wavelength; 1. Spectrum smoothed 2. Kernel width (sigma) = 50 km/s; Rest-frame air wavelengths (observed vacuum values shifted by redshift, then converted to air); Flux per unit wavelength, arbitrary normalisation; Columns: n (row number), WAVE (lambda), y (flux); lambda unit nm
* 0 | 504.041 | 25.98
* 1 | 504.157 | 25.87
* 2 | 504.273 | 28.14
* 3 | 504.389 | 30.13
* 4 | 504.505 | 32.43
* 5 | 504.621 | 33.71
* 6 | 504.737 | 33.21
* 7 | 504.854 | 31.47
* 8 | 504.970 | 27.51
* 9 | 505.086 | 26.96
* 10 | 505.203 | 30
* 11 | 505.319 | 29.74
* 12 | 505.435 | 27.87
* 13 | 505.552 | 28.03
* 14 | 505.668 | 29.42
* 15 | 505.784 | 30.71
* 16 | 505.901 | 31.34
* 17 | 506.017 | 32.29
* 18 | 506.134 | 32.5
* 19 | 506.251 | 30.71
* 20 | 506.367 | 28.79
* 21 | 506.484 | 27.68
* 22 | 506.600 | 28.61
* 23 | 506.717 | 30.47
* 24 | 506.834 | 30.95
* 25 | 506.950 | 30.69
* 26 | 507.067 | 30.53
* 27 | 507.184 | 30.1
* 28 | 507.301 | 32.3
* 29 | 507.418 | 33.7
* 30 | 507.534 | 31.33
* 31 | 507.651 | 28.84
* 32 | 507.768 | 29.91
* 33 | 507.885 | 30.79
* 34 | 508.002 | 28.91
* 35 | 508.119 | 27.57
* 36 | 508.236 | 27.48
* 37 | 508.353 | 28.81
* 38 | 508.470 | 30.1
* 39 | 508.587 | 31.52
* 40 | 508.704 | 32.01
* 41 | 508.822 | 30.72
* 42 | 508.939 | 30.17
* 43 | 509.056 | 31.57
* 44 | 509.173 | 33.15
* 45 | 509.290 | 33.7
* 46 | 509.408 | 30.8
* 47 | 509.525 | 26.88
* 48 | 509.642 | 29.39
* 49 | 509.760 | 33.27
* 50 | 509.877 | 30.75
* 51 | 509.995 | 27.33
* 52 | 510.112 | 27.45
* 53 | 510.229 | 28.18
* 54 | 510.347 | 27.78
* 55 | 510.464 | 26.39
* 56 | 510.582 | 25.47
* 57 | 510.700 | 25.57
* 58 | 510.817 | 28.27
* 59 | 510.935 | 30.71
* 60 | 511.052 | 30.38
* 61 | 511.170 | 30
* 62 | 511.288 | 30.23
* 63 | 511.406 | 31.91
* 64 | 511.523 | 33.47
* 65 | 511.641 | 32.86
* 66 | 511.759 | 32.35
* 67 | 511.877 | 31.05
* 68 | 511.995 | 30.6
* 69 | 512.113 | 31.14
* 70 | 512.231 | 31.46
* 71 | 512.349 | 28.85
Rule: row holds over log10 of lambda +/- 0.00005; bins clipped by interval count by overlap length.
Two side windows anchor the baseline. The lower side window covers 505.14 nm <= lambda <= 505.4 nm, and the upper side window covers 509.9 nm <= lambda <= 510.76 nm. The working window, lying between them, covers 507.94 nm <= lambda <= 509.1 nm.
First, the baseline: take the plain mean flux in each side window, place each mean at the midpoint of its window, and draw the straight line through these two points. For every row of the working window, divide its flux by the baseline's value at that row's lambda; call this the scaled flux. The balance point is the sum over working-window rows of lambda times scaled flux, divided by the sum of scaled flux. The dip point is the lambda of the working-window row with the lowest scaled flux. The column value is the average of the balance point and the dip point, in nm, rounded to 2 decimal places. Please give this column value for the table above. 508.39 nm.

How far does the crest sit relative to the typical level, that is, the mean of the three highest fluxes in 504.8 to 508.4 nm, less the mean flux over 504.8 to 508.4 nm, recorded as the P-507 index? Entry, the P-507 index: 3.0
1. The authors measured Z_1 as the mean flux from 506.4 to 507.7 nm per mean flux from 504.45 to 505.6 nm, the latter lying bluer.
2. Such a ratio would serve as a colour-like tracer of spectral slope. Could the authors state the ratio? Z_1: 1.01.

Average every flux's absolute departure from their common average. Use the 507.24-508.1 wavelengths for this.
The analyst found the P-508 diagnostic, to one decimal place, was 1.4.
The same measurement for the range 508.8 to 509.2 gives 1.0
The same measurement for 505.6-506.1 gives 0.9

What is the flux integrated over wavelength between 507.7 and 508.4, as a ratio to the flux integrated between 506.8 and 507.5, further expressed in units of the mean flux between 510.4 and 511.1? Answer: 0.033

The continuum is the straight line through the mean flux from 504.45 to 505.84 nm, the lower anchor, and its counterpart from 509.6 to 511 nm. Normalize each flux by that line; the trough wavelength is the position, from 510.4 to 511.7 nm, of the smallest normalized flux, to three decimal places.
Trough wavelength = 510.582 nm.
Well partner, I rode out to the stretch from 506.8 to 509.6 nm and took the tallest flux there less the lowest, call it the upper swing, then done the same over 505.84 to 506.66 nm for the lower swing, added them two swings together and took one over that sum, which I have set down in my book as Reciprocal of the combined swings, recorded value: 0.086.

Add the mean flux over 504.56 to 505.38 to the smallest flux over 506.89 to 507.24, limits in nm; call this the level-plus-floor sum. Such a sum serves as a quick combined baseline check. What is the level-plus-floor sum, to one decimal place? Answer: 60.5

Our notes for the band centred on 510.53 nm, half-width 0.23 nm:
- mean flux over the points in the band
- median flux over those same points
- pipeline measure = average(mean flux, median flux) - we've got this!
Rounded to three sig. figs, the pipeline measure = 26.1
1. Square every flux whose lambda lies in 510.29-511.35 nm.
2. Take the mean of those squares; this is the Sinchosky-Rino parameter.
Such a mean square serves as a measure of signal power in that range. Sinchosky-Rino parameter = 806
